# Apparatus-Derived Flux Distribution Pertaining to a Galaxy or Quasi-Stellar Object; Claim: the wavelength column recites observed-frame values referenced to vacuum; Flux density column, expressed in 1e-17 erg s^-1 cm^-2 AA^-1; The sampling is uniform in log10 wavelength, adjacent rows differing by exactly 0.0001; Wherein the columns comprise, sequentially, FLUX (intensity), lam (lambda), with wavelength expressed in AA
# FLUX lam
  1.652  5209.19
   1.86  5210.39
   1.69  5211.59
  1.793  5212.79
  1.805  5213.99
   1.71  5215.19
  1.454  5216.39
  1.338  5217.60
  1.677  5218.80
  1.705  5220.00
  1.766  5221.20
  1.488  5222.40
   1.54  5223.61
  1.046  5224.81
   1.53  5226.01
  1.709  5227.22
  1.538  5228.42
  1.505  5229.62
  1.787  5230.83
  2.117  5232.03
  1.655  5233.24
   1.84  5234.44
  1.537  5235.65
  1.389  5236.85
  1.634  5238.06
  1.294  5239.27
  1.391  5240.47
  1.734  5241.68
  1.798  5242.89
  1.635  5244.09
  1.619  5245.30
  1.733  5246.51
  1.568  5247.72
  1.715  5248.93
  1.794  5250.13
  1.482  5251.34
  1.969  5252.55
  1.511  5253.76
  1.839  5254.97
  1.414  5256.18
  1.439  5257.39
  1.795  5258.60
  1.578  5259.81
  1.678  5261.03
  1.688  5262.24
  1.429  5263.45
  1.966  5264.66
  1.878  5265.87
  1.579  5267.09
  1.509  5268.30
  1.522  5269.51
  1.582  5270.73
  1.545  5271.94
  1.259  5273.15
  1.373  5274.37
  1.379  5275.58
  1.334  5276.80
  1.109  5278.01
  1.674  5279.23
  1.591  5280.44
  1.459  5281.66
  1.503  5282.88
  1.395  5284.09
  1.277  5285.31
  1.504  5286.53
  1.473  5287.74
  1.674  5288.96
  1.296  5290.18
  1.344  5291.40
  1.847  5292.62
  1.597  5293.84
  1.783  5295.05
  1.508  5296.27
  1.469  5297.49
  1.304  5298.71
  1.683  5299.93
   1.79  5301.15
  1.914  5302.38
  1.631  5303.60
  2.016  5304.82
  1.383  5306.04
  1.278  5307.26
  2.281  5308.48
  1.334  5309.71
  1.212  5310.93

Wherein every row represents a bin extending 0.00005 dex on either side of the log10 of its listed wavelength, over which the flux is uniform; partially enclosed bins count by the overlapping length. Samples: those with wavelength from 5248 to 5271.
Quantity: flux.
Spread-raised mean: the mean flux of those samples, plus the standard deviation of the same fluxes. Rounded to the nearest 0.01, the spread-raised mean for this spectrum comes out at 1.83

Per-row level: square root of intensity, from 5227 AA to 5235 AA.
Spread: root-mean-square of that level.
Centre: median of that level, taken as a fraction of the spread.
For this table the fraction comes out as 0.99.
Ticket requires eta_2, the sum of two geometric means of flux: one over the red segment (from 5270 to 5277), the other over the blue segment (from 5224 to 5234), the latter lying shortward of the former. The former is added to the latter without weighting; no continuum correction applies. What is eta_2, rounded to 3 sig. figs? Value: 2.99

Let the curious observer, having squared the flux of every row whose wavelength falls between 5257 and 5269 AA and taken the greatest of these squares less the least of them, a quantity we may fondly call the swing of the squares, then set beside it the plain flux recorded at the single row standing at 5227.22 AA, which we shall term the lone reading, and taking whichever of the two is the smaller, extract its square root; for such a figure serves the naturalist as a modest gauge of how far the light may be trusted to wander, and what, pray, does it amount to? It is 1.31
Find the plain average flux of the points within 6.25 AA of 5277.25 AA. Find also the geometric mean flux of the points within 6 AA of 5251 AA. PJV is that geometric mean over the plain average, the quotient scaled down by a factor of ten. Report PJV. 0.116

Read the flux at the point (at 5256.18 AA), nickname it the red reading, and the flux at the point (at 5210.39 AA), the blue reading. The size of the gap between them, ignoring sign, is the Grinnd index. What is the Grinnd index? 0.45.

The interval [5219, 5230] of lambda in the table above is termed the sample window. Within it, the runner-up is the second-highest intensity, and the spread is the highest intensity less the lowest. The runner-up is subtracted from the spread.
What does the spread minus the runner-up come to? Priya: -0.99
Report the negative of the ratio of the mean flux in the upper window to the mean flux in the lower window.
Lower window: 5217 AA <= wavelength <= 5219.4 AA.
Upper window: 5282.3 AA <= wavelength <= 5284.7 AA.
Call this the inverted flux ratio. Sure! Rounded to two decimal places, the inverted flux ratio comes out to -0.96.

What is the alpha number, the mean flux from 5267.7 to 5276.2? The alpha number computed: 1.45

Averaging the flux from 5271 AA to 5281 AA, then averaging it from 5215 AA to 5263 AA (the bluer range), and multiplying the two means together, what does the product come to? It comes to 2.28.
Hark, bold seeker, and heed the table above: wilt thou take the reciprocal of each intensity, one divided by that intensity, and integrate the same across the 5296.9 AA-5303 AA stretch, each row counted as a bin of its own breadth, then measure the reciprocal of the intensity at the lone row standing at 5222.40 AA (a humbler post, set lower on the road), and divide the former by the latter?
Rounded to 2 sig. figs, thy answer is 5.7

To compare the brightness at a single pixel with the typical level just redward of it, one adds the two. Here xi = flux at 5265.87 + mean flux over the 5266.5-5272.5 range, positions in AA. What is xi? 3.43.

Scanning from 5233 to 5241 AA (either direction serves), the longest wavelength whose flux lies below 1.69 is 5240.47 AA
